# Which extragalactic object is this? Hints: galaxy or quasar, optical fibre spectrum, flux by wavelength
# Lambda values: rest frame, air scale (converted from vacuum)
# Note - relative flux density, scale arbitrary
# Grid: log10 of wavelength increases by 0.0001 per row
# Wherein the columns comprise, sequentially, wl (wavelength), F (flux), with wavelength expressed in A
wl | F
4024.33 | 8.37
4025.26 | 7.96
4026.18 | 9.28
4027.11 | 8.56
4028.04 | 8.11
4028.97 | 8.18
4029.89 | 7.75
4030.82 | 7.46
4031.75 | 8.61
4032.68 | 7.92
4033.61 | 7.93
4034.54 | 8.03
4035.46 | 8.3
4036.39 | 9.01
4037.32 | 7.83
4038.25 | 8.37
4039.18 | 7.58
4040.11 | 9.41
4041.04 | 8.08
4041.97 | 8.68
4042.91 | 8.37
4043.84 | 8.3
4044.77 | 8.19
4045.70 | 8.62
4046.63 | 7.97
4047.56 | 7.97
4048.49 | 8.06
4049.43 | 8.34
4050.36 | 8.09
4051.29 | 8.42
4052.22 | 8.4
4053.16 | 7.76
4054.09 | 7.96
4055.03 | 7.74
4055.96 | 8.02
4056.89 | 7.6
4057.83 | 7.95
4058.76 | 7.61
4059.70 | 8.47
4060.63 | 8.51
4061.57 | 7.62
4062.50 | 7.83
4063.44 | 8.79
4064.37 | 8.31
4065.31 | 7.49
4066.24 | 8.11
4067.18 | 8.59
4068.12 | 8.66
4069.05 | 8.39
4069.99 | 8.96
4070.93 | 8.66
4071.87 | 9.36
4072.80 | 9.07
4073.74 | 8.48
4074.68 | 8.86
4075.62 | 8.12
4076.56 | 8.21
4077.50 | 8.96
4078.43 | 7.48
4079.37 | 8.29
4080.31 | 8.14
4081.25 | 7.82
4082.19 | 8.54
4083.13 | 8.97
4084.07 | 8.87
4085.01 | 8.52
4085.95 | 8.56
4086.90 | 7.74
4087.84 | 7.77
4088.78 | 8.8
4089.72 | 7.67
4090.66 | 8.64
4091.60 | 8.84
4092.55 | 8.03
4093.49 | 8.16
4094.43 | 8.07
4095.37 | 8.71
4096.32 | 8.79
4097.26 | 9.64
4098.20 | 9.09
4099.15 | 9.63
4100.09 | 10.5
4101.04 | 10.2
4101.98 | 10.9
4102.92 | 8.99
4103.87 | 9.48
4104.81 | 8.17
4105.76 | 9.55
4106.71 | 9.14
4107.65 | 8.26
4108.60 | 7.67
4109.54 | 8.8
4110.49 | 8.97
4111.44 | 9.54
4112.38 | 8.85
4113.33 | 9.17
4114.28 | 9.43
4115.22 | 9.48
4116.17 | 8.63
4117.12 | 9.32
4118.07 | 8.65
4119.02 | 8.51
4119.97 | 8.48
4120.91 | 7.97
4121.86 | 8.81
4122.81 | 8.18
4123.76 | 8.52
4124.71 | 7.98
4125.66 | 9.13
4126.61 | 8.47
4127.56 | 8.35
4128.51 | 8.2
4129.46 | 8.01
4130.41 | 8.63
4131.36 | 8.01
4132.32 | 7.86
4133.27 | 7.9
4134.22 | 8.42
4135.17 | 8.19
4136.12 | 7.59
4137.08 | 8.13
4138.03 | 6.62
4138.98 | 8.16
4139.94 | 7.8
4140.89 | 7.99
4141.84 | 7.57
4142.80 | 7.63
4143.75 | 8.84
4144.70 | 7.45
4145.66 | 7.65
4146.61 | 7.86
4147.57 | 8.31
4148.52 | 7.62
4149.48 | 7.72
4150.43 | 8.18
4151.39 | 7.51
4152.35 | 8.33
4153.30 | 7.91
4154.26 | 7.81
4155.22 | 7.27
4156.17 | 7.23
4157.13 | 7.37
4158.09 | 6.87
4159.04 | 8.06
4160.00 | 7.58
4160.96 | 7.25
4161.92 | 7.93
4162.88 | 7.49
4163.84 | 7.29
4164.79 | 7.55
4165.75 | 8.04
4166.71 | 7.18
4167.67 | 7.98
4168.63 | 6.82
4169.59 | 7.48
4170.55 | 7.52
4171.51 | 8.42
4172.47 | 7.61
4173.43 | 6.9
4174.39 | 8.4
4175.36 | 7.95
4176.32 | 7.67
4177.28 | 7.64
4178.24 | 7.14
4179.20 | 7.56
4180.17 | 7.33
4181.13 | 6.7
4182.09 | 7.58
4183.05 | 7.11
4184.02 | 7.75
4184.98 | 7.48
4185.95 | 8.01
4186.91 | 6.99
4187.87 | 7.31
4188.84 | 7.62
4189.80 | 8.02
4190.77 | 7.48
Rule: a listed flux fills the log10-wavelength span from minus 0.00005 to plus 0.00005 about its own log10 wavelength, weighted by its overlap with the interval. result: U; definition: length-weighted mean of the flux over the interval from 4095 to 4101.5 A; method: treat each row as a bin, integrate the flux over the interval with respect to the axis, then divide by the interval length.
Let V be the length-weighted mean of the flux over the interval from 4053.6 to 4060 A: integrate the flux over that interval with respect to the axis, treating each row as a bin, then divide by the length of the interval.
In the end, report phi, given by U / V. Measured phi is 1.21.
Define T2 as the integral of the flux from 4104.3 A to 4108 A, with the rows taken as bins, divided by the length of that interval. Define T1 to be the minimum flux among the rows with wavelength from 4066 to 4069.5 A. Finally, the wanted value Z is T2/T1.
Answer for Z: 1.09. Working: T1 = 8.11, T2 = 8.8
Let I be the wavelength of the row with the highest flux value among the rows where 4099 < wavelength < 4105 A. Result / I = 4101.98 A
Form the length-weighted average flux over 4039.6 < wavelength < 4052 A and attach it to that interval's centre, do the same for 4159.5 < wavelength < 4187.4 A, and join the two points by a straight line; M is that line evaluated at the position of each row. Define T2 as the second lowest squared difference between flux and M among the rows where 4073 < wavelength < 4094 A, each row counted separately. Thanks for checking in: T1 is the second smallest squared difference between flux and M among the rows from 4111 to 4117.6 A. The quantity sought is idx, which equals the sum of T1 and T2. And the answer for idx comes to 0.87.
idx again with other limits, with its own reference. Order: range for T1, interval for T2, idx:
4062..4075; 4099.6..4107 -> 1.03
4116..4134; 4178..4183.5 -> 0.02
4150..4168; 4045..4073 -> 0.01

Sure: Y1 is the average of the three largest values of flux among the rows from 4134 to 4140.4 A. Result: 8.3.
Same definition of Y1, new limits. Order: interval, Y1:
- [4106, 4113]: 9.2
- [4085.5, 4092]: 8.8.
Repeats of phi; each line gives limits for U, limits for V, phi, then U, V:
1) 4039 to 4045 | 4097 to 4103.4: 0.85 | 8.4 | 9.9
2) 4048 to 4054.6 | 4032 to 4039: 0.99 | 8.1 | 8.2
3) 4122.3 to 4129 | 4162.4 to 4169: 1.12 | 8.4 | 7.5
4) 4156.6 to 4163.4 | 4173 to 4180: 0.99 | 7.5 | 7.6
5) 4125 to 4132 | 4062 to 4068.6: 1.01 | 8.4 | 8.3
